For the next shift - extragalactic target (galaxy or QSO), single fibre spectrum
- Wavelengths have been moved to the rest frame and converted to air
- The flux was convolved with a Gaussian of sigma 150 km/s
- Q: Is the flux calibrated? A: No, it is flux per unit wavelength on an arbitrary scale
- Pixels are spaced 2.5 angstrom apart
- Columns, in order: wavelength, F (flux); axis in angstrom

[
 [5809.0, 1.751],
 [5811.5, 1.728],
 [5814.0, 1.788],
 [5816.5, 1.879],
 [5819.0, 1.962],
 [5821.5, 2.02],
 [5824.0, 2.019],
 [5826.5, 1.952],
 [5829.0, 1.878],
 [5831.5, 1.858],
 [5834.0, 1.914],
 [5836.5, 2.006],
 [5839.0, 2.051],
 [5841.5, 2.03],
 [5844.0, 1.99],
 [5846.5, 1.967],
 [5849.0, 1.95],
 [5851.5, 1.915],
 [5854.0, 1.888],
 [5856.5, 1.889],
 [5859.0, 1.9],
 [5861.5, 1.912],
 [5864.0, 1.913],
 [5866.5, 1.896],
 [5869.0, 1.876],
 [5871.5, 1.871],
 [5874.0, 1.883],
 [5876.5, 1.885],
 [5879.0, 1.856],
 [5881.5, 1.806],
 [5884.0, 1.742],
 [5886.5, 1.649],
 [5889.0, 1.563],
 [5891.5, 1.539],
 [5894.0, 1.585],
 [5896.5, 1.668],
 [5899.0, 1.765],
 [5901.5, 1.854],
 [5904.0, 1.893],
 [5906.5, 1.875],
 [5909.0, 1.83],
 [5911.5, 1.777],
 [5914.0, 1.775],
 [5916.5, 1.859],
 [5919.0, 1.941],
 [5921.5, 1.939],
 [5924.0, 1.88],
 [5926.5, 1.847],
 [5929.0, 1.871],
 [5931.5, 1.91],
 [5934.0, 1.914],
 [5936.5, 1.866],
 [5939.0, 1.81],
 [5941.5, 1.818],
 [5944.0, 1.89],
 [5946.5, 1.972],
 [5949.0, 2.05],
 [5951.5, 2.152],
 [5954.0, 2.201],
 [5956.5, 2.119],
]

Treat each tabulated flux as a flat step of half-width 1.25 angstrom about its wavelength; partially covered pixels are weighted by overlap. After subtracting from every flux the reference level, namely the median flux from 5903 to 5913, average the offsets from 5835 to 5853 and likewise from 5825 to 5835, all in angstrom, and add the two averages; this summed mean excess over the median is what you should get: 0.18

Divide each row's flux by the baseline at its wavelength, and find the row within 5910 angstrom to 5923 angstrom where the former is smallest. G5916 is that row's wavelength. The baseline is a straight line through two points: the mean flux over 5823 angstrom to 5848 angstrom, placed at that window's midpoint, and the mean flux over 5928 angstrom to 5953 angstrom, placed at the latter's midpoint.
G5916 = 5914.0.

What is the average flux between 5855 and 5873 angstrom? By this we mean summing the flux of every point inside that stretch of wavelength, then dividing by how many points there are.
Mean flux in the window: 1.89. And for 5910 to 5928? 1.86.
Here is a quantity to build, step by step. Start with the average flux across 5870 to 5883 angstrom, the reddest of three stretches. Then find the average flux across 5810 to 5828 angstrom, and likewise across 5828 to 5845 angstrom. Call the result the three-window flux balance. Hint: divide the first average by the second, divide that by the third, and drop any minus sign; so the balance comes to 0.50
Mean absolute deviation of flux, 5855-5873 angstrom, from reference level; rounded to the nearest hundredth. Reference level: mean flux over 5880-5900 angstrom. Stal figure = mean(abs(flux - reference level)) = 0.23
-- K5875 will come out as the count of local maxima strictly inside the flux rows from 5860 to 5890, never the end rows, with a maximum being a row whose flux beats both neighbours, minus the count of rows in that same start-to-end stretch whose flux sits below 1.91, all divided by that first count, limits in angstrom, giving -4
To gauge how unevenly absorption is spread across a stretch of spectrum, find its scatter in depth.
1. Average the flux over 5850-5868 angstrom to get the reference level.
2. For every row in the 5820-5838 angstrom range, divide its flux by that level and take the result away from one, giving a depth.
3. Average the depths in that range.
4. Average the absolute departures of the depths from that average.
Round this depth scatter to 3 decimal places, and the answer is 0.030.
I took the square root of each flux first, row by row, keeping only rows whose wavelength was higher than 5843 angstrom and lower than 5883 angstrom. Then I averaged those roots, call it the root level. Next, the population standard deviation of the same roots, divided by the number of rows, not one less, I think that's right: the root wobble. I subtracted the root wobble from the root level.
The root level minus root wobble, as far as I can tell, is 1.36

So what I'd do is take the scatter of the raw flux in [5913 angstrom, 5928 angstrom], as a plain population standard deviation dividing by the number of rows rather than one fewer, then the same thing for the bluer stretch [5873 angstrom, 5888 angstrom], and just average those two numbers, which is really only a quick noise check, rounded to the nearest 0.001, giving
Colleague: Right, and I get 0.071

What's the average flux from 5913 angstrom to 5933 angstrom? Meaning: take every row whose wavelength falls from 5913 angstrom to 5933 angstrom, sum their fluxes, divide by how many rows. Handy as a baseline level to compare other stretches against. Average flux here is 1.88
